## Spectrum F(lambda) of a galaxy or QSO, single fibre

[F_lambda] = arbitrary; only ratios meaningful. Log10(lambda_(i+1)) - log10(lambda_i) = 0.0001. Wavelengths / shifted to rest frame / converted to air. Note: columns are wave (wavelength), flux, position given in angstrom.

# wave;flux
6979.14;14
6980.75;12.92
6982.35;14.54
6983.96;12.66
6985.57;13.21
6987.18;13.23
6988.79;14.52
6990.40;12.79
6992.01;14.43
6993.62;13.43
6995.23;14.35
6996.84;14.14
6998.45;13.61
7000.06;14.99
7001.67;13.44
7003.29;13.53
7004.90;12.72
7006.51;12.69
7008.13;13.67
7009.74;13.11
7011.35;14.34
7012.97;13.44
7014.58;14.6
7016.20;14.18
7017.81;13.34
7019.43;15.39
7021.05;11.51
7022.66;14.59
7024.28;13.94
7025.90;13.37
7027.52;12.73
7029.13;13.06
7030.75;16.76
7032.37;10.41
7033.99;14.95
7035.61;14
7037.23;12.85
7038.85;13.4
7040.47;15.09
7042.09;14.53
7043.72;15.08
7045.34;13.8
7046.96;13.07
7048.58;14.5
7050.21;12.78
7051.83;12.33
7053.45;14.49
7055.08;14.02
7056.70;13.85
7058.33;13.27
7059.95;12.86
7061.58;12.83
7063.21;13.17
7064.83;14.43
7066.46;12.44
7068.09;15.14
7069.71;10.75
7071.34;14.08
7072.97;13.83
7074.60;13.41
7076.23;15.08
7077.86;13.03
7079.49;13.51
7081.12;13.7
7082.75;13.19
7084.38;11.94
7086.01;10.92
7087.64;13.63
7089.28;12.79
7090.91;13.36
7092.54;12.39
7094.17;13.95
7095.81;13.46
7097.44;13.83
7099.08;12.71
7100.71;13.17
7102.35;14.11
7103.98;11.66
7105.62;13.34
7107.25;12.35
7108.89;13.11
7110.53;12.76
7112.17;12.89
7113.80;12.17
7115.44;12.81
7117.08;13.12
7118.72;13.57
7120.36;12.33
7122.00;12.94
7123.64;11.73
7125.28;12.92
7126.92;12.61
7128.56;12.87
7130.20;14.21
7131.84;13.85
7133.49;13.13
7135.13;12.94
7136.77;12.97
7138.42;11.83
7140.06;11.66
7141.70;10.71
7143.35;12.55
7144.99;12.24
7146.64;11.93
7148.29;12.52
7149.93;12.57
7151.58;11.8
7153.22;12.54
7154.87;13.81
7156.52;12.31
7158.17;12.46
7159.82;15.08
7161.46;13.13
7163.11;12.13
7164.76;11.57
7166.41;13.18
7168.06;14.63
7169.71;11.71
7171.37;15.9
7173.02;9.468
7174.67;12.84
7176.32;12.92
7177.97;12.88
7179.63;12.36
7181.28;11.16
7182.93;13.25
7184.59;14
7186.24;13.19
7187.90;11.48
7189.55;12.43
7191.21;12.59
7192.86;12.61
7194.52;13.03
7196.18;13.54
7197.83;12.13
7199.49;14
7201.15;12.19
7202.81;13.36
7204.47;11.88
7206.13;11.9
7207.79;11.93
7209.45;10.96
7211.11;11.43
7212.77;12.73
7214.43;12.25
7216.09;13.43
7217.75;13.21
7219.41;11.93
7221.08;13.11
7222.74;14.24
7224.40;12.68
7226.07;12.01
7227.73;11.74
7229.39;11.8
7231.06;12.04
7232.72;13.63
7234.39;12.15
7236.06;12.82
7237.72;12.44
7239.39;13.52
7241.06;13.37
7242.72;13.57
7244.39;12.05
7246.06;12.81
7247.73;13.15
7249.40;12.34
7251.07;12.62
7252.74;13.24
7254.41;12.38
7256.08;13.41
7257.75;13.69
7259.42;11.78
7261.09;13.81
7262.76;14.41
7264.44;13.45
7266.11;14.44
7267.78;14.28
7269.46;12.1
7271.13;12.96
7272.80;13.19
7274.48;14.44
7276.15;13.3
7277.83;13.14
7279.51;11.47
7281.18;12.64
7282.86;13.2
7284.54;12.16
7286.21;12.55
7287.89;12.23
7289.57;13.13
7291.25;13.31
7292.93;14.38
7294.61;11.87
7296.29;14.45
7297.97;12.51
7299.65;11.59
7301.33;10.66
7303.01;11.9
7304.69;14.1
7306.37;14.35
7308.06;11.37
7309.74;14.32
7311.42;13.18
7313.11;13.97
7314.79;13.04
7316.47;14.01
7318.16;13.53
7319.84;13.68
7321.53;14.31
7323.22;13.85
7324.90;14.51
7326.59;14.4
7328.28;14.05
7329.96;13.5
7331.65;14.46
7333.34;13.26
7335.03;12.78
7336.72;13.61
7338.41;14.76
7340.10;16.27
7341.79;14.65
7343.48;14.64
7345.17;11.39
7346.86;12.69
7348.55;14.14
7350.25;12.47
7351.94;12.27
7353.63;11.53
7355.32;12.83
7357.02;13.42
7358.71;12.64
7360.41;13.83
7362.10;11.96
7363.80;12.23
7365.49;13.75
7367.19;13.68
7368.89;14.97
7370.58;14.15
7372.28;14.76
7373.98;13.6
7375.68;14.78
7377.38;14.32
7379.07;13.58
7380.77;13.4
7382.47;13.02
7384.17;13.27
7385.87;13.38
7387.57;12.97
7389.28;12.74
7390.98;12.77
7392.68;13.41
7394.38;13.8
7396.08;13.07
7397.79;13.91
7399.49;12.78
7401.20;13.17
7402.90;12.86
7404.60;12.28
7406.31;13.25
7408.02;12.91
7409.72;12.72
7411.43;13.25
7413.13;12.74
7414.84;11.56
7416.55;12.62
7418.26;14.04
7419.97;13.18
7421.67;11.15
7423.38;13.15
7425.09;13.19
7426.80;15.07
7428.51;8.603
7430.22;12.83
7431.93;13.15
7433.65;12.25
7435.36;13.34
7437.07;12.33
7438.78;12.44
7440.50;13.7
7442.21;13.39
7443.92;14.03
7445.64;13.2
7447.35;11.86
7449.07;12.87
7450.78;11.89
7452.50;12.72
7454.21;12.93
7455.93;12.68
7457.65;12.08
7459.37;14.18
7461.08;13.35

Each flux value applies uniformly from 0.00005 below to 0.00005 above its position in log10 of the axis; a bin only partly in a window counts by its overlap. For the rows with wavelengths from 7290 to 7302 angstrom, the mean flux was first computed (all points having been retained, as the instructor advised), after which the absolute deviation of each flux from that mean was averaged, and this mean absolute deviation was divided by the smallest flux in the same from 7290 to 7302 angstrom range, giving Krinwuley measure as 0.11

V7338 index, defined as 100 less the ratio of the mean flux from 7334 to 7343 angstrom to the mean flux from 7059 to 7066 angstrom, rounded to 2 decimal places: 98.92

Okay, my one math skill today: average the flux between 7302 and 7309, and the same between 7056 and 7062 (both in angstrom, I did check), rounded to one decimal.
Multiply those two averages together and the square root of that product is 13.1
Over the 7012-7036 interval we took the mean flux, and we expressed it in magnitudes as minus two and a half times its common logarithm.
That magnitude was -2.85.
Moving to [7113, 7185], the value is -2.76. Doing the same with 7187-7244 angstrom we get -2.75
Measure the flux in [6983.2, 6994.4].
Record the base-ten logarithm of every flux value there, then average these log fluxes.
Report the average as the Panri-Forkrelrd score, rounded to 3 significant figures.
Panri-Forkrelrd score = 1.13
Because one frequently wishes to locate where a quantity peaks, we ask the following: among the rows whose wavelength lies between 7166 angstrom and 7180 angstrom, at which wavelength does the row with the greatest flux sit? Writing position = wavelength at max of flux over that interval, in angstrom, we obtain 7171.37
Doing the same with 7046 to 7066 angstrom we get 7048.58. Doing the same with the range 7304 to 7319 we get 7306.37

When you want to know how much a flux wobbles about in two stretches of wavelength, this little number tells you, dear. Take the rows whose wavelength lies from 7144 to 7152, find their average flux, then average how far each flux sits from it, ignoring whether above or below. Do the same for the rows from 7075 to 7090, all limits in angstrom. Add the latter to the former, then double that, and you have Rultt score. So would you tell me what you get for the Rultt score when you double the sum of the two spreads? 2.2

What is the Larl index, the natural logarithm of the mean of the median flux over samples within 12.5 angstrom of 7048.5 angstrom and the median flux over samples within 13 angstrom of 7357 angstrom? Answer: 2.58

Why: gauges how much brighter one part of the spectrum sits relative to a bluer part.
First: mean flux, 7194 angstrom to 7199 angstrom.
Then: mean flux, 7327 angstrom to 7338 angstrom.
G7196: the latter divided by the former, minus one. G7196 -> 0.06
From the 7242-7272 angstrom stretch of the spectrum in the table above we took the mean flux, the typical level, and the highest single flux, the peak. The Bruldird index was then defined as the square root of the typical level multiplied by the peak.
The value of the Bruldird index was 13.8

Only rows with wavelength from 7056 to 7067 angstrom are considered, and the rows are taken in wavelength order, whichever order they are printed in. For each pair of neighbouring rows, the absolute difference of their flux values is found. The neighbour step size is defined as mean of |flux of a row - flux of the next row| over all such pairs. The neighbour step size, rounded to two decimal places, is 0.77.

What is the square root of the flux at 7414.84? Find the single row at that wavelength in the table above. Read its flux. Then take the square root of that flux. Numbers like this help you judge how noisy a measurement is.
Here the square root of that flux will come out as 3.40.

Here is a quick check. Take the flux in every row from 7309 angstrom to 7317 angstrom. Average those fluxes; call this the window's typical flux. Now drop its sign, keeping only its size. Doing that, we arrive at 13.7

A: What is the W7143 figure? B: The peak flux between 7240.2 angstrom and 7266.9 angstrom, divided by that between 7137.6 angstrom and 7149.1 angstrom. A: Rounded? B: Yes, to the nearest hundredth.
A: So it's 1.15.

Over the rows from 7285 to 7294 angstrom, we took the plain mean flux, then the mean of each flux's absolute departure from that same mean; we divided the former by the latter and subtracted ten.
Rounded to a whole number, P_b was 12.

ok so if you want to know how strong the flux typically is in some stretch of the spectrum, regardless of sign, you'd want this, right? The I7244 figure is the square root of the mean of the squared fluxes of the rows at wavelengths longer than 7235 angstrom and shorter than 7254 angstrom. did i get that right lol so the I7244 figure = 12.9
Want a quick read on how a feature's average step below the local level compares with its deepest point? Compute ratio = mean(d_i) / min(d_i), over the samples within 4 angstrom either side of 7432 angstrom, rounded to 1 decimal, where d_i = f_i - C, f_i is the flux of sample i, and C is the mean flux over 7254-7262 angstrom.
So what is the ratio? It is 0.2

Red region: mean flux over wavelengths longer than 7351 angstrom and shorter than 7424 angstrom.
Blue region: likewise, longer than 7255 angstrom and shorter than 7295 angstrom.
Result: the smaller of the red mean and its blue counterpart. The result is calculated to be 13.1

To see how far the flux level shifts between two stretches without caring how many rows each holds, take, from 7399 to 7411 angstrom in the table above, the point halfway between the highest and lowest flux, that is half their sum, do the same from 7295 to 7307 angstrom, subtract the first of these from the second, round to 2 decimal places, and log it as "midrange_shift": -0.21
